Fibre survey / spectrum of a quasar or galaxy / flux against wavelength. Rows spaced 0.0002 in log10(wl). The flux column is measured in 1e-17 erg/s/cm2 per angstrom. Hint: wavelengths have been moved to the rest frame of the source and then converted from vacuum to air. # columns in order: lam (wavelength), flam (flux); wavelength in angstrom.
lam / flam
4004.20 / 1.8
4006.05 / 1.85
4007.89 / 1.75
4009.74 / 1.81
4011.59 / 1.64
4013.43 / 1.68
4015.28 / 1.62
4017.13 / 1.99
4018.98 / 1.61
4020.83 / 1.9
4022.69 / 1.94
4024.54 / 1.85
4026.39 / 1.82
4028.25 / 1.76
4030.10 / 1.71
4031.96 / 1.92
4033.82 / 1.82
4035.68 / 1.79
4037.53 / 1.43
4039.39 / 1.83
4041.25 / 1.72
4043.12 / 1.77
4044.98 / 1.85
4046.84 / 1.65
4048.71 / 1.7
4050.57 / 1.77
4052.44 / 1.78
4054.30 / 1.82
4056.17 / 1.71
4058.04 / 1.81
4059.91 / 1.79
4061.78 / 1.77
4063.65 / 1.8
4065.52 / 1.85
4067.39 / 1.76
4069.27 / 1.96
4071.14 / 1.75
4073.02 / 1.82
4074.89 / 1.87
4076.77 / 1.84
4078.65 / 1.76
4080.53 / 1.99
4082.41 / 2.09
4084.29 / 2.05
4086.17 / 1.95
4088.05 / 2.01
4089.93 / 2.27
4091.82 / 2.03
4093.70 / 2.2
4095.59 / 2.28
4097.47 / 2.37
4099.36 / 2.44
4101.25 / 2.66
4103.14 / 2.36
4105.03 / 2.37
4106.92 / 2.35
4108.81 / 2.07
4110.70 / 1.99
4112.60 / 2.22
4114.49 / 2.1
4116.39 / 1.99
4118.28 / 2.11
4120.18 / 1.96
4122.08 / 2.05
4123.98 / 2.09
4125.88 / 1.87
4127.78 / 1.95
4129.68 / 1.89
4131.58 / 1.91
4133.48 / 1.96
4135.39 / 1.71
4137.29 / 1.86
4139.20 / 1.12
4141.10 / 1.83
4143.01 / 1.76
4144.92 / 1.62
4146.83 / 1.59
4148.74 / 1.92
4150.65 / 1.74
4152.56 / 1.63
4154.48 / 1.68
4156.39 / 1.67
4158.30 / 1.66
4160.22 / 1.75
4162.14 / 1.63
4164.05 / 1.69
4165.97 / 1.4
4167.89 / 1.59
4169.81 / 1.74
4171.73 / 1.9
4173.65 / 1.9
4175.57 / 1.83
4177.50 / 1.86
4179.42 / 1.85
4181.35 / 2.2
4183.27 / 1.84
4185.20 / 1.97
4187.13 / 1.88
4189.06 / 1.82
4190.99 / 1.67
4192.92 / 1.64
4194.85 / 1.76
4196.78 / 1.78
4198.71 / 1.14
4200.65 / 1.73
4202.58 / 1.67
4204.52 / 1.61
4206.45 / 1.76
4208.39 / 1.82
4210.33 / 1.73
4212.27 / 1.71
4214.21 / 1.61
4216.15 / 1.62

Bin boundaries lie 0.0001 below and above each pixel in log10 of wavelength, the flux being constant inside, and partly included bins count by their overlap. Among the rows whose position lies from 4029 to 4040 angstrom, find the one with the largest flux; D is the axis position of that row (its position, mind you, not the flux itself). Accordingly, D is 4031.96 angstrom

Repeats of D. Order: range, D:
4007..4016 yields 4009.74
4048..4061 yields 4054.30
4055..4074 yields 4069.27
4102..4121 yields 4105.03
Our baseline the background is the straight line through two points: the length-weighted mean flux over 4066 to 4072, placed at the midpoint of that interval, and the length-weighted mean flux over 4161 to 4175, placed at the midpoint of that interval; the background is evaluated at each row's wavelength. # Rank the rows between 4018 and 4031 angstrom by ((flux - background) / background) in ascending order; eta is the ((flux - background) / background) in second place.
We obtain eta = -0.089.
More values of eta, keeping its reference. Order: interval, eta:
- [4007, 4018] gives -0.137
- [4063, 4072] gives -0.038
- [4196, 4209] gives -0.025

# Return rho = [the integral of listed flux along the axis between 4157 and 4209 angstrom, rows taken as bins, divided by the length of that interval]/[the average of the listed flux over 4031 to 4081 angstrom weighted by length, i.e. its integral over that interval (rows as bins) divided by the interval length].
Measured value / 1.0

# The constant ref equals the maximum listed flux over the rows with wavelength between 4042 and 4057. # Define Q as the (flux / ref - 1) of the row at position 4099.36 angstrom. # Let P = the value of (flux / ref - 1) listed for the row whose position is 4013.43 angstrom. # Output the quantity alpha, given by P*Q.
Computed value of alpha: -0.029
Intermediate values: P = -0.09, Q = 0.32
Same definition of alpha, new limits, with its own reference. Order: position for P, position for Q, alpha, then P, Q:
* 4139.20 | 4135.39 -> 0.030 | -0.39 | -0.08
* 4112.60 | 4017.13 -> 0.015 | 0.20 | 0.08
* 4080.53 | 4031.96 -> 0.003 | 0.08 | 0.04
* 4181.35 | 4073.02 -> -0.003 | 0.19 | -0.02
